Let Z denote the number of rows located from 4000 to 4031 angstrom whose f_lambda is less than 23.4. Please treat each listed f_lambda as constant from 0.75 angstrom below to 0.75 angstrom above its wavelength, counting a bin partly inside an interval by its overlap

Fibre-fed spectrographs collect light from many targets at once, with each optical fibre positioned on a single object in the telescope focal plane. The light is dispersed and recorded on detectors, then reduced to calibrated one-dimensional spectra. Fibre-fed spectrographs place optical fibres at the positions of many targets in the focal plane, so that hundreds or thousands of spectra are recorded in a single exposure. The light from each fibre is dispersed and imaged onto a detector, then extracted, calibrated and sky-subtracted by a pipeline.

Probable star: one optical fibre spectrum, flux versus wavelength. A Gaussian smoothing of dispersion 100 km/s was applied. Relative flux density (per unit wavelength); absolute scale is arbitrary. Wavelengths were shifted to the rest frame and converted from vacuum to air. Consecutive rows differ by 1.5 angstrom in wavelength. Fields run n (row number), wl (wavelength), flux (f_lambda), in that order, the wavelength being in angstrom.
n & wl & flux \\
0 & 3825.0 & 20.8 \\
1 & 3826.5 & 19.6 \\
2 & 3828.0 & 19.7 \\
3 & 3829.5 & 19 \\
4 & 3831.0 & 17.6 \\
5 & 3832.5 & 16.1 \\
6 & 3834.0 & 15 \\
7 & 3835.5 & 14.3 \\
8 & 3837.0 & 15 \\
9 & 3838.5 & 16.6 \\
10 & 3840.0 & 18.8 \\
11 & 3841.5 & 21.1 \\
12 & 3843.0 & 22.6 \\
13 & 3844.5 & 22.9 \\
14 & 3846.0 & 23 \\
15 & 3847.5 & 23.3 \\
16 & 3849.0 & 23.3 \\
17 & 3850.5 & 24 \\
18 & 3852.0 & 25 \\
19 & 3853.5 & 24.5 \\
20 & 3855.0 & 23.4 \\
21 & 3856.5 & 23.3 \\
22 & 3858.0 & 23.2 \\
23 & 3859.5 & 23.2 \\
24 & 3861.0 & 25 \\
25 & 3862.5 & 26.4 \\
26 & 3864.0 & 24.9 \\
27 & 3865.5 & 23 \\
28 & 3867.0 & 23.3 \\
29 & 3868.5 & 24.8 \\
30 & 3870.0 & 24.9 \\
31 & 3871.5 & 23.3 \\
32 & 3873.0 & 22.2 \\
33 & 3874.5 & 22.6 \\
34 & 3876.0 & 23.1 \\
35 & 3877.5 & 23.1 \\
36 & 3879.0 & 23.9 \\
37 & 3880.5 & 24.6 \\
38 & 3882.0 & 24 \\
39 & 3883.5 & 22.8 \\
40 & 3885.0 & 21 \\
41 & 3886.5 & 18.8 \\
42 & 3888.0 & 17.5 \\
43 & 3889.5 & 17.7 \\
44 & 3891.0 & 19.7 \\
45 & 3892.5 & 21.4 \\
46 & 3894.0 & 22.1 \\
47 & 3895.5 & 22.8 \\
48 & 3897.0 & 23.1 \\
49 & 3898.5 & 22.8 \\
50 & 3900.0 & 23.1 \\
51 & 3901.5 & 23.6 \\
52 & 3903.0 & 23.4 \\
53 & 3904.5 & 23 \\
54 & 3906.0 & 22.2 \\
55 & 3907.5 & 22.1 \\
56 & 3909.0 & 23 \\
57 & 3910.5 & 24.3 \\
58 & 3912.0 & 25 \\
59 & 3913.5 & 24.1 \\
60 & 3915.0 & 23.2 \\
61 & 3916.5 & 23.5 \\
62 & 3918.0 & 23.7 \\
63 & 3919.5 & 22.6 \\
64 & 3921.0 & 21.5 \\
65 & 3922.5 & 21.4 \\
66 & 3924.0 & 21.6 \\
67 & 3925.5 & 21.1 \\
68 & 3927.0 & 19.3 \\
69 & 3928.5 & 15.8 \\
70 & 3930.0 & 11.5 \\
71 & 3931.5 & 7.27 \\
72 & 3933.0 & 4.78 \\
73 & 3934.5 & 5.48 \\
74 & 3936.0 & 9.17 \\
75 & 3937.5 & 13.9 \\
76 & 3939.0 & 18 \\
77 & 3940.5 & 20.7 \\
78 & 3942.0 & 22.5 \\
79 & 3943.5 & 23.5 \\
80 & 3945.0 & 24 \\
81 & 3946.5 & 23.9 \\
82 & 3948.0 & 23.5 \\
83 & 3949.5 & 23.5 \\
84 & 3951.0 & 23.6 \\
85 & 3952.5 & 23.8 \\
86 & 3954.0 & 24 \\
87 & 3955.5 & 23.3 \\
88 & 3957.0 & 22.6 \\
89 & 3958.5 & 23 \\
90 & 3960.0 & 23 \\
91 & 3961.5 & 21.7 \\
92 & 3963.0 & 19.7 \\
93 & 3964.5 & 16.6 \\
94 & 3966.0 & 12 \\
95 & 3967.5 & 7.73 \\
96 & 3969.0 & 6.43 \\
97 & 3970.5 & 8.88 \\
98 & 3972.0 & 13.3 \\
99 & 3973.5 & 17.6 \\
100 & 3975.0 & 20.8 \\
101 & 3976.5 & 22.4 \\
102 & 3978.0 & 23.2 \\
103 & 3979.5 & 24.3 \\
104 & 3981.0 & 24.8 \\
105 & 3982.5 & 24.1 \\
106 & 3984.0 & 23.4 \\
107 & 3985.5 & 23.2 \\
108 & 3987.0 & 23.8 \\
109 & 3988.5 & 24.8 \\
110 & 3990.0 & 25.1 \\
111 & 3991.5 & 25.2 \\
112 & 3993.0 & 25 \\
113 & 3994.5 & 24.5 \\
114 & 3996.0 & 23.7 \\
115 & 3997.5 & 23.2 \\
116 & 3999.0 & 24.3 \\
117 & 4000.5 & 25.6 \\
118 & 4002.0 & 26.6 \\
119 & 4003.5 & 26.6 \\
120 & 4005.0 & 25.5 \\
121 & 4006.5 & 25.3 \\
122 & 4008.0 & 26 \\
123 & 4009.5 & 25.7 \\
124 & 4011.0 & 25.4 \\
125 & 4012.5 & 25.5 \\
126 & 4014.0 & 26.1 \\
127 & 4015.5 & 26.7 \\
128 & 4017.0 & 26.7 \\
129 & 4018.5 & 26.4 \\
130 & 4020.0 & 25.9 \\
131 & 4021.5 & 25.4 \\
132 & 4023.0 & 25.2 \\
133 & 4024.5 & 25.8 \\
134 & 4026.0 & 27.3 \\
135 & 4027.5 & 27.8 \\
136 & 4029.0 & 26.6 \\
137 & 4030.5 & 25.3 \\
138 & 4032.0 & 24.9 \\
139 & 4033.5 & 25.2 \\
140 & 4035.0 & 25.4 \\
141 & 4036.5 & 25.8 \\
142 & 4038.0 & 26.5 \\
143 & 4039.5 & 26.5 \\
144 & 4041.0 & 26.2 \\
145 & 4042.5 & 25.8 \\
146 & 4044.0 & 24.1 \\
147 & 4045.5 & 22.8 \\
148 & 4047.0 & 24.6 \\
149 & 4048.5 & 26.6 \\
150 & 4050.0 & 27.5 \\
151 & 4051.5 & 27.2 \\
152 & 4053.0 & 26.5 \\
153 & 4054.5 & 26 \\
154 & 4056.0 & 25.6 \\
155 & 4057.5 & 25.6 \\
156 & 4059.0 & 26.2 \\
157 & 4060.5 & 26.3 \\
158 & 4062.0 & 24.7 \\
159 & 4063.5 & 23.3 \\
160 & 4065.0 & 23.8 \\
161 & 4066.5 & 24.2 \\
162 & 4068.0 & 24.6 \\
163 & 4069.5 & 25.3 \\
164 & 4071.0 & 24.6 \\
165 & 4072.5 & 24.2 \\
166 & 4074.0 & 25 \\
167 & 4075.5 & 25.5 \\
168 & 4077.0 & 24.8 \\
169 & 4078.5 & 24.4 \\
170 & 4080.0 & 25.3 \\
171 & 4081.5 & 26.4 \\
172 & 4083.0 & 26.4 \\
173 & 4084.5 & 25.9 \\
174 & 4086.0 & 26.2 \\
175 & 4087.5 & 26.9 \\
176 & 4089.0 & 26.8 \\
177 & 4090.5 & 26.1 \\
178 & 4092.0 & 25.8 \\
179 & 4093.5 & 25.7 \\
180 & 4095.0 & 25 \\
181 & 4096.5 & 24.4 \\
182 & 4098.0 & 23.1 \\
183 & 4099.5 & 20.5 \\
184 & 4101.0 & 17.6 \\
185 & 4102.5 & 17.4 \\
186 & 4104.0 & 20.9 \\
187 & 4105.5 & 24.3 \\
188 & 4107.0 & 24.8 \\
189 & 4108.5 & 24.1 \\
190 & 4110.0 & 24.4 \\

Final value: 0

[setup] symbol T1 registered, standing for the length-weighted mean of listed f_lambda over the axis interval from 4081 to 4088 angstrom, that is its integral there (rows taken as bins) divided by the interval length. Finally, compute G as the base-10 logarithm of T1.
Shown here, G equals 1.42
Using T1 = 26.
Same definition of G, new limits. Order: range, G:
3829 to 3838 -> 1.21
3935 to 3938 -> 1.03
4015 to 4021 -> 1.42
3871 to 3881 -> 1.37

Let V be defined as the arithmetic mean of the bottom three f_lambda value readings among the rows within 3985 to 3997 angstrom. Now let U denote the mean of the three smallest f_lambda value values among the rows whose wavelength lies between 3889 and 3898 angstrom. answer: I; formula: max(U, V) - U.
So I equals 4.0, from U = 19.6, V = 23.6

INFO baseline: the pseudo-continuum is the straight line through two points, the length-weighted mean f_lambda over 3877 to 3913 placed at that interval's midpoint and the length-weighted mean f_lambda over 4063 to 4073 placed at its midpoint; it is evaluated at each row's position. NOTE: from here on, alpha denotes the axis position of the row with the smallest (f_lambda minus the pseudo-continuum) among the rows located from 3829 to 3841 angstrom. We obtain 3835.5 angstrom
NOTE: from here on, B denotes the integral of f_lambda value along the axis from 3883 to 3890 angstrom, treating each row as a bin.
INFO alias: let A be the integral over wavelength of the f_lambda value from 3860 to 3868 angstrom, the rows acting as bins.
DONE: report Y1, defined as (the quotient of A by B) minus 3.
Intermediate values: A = 196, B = 137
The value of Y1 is -1.57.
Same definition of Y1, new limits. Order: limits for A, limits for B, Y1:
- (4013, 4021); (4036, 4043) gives -1.85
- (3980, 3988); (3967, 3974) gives -0.44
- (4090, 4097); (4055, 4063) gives -2.13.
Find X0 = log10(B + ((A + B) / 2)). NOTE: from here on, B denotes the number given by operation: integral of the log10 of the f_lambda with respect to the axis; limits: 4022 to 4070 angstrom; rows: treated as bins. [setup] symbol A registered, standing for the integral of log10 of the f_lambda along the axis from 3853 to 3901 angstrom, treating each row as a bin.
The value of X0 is 2.13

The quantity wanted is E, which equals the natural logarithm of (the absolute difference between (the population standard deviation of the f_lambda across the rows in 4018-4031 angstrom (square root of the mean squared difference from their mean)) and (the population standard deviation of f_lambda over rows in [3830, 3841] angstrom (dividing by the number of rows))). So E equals -0.5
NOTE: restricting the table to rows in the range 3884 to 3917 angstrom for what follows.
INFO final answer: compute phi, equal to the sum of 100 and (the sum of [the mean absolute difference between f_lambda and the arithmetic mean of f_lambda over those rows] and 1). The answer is 103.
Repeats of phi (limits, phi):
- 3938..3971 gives 105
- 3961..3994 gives 106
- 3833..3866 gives 104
